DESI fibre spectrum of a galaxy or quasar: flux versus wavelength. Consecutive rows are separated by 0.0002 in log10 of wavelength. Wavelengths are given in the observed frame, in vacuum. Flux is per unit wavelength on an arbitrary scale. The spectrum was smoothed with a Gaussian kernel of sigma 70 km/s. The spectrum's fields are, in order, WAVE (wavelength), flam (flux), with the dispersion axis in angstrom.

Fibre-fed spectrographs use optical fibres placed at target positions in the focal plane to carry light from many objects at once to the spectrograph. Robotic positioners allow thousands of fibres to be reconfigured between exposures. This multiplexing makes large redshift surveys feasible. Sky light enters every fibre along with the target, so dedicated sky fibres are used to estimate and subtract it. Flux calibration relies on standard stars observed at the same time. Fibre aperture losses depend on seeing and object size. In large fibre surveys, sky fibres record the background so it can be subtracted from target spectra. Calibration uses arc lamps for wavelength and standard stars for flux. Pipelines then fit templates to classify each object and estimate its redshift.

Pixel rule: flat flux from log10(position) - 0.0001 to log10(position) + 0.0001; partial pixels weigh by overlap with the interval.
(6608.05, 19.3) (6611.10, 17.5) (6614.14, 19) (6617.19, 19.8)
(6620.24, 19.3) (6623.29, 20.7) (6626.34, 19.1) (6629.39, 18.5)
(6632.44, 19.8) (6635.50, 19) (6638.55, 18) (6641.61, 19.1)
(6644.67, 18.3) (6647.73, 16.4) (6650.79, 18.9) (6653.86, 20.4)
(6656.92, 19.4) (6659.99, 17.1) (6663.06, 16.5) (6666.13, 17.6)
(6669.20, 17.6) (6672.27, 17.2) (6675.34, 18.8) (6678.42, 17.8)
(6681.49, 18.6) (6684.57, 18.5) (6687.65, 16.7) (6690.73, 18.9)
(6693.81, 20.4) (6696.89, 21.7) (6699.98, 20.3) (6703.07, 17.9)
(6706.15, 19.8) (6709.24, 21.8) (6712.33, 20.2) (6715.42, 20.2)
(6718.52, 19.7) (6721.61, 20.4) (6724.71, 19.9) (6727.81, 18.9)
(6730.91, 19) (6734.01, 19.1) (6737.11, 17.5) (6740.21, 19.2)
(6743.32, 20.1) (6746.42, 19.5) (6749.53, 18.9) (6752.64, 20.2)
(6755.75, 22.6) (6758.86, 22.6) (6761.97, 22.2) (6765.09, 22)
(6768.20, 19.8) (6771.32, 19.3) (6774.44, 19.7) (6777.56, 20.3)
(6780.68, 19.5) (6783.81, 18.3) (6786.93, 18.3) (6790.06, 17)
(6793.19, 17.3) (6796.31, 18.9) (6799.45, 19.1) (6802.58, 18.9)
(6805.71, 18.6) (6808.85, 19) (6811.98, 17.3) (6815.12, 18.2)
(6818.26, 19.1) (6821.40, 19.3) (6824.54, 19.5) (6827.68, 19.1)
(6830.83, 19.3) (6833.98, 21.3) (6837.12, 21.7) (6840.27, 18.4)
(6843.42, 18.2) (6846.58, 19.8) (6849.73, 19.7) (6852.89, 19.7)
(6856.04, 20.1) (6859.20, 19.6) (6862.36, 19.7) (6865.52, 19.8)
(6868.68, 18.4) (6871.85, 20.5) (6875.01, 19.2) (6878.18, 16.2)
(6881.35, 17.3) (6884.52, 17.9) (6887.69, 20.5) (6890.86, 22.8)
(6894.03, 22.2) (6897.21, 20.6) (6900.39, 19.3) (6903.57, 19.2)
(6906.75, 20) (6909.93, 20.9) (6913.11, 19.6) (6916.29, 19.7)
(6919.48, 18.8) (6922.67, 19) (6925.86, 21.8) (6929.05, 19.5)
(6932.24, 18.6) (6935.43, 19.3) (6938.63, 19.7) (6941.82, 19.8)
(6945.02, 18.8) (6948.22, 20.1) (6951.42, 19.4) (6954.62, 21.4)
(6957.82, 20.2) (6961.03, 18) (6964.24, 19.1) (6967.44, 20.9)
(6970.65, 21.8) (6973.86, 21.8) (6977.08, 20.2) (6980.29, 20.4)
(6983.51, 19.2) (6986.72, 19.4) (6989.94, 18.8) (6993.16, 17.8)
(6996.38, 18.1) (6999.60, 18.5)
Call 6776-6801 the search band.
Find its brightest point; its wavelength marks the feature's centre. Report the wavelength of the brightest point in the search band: 6777.56 angstrom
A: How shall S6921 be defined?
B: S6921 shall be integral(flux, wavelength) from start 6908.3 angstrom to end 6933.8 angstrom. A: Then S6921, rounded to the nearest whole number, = 503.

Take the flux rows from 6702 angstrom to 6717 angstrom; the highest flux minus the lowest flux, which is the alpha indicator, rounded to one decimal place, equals 3.9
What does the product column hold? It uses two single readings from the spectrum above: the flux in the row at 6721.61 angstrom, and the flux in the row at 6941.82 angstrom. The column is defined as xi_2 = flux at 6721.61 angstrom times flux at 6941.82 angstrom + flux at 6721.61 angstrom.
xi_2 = 424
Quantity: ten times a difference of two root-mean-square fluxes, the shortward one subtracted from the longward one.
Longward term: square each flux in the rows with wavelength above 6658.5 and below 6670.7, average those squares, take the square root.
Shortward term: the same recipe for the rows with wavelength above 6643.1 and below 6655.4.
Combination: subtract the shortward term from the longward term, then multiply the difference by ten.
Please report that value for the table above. -13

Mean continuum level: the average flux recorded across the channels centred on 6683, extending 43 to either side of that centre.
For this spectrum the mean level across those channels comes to 18.93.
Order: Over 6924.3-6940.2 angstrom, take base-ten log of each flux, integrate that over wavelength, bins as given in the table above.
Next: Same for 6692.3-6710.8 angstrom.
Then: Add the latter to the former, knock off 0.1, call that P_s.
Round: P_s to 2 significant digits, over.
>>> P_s 45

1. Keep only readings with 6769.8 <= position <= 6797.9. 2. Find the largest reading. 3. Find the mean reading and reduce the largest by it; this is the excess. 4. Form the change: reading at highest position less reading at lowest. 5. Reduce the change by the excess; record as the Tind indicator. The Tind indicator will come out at -2.0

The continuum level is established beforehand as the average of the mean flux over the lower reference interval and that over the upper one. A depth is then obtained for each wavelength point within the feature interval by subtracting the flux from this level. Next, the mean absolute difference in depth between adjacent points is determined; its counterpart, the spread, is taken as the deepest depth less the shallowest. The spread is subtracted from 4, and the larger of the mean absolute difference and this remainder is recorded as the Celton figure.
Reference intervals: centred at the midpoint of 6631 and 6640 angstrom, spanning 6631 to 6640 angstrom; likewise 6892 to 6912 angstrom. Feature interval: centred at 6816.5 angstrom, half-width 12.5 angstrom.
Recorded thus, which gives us 1.8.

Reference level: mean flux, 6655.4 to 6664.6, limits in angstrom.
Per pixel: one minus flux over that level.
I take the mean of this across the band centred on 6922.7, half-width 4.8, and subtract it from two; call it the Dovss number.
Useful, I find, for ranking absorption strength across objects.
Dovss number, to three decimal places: 2.125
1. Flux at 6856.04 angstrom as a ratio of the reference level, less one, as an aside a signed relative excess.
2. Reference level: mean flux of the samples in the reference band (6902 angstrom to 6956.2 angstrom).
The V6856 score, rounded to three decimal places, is 0.018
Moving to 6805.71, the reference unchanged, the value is -0.058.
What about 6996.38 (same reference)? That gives -0.083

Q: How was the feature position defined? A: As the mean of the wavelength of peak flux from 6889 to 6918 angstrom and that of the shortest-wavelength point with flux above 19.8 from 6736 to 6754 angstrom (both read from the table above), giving 6817.1 angstrom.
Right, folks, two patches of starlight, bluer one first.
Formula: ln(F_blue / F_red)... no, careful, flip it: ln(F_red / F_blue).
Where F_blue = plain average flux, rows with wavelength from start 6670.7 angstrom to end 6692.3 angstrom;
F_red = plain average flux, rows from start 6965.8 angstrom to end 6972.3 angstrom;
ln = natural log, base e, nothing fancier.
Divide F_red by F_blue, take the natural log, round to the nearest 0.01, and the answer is 0.17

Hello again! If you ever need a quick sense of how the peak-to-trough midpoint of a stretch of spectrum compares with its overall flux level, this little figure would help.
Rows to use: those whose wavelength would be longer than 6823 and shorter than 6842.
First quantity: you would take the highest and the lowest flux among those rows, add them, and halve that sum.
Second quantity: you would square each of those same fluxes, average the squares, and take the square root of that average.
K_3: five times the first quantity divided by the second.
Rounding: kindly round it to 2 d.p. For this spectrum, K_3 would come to 5.03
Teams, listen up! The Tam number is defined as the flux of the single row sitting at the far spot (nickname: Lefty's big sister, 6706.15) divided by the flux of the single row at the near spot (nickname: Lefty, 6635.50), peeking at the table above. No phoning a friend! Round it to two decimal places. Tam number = 1.04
